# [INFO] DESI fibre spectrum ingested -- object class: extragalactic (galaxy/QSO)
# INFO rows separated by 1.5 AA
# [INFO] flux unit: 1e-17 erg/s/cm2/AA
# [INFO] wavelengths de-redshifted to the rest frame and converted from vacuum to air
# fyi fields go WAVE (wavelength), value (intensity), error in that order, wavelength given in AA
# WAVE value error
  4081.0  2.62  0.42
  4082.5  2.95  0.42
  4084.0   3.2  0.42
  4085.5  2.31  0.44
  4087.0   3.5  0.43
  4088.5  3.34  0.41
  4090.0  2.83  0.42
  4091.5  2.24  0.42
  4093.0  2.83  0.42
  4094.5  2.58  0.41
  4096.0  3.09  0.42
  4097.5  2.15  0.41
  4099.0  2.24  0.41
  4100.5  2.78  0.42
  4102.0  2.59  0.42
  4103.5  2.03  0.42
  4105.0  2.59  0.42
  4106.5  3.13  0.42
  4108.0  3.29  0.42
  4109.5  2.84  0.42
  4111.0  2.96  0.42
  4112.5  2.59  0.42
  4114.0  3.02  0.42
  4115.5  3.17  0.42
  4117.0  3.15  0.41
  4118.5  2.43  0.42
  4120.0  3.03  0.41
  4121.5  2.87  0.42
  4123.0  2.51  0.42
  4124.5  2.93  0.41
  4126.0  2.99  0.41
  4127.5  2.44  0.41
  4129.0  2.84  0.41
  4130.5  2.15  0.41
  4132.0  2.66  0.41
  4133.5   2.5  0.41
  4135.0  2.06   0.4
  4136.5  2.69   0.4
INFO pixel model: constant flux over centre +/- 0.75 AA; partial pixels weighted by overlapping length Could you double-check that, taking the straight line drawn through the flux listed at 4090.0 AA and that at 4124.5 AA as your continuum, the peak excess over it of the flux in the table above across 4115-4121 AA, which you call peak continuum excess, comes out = 0.27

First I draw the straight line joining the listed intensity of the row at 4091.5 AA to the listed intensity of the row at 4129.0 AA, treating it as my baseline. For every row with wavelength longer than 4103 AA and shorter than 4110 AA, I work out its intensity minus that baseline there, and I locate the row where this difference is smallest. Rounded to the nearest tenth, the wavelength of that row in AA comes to 4103.5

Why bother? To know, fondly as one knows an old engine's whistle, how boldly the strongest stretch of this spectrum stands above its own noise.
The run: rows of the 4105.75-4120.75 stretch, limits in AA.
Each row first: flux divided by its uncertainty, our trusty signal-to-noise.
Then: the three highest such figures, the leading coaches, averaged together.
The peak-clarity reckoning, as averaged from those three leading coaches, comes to 7.7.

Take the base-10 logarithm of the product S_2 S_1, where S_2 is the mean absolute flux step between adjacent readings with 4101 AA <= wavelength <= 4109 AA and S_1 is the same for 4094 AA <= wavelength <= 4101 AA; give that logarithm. -0.63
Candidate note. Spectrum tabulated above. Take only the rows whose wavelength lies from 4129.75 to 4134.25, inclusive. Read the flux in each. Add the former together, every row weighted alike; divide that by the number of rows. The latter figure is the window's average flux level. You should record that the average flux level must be 2.44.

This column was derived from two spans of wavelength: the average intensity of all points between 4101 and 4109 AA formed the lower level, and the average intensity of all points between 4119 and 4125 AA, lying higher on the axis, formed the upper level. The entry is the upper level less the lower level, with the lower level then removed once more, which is -2.6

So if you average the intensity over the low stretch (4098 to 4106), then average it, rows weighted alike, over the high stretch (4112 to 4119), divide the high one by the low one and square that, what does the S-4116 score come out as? 1.4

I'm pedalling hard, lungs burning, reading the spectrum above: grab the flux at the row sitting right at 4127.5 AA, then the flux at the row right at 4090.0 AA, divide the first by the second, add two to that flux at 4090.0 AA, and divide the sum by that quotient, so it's 5.6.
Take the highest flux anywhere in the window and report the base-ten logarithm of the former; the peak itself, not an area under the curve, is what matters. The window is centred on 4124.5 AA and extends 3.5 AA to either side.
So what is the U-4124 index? 0.48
